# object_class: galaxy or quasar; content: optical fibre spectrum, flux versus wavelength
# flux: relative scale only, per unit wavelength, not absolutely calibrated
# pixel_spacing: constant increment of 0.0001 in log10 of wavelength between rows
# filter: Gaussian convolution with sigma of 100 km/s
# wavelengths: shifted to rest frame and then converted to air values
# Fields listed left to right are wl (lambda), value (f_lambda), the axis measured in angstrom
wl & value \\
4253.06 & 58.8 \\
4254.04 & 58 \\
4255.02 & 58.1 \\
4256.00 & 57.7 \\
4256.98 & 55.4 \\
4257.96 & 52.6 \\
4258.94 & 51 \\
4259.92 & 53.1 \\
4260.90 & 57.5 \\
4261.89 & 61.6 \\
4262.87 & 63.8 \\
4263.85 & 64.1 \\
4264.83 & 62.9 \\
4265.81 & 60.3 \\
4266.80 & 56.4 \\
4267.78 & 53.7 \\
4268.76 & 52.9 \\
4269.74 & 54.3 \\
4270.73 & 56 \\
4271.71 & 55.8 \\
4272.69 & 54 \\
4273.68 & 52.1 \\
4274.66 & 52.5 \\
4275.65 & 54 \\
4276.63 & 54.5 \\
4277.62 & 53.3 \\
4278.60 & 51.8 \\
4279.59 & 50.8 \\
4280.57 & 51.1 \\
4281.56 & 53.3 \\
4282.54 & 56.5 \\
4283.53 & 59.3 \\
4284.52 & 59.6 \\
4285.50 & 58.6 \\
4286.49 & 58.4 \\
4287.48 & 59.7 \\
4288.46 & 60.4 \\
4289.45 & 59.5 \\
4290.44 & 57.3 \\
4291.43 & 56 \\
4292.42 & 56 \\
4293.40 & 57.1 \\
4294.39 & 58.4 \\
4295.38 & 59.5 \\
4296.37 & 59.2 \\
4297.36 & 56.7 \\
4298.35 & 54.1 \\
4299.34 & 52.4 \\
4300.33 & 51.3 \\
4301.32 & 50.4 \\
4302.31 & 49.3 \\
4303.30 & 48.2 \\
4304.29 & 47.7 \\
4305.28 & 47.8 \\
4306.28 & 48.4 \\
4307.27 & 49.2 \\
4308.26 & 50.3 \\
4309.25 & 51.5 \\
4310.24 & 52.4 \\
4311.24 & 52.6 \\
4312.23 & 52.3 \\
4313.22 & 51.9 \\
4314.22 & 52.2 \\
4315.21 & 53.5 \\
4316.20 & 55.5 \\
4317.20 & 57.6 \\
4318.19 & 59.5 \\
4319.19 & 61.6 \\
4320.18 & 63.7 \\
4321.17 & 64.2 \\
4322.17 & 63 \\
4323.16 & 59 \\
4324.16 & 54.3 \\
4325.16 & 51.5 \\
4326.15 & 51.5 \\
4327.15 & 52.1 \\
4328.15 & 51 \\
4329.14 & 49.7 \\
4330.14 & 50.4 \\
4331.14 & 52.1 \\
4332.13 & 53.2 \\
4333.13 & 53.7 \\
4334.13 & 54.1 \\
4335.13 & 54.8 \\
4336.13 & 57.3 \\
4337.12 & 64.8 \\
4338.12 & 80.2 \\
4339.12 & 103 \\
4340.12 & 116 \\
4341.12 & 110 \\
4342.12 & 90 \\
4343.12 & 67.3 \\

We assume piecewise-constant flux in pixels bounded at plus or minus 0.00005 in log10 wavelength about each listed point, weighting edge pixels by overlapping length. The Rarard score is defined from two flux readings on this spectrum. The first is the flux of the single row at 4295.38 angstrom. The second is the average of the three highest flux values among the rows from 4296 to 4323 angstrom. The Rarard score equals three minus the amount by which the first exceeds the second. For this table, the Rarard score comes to 7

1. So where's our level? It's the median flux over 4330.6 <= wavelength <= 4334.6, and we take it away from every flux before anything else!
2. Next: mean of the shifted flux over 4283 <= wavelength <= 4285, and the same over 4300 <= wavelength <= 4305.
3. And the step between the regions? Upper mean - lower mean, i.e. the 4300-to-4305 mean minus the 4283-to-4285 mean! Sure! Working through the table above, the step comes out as -10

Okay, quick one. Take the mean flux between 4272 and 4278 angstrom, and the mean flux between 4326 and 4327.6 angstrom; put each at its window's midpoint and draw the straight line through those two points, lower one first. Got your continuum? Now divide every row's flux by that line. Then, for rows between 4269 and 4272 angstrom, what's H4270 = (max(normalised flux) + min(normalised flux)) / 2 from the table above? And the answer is 1.03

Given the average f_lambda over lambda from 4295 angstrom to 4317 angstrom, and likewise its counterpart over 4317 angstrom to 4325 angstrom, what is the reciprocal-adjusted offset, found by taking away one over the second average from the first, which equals 52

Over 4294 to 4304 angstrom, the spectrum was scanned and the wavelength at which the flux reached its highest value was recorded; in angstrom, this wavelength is 4295.38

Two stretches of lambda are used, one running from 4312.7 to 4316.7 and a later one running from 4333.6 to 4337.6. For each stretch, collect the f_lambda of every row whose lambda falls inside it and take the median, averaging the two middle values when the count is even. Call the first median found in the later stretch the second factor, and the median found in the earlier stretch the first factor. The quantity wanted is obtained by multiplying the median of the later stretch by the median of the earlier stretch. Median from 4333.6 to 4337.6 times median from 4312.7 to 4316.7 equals 2962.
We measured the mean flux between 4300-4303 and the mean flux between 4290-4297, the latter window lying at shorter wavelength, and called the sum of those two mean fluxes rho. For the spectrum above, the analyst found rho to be 108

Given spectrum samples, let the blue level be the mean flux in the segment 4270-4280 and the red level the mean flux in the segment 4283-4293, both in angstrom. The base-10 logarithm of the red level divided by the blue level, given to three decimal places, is 0.039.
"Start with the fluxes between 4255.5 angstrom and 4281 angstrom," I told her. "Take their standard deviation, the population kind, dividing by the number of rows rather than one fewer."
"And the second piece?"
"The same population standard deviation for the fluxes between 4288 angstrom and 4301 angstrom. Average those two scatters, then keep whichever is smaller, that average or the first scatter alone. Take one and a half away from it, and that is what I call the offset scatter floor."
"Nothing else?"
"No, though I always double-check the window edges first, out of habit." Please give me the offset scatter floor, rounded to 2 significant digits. 1.8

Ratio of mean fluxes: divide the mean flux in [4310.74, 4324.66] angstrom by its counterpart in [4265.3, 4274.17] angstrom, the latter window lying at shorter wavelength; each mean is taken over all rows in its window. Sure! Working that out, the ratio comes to 1.04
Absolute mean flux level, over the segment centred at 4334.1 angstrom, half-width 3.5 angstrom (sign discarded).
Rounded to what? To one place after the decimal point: 55.7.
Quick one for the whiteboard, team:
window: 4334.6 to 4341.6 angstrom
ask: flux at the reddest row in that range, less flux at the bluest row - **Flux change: 55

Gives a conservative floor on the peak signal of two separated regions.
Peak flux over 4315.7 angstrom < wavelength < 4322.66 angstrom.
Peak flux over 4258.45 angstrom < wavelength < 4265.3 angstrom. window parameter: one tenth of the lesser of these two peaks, 6.41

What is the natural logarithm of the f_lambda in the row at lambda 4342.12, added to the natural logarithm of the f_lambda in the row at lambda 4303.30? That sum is 8.38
